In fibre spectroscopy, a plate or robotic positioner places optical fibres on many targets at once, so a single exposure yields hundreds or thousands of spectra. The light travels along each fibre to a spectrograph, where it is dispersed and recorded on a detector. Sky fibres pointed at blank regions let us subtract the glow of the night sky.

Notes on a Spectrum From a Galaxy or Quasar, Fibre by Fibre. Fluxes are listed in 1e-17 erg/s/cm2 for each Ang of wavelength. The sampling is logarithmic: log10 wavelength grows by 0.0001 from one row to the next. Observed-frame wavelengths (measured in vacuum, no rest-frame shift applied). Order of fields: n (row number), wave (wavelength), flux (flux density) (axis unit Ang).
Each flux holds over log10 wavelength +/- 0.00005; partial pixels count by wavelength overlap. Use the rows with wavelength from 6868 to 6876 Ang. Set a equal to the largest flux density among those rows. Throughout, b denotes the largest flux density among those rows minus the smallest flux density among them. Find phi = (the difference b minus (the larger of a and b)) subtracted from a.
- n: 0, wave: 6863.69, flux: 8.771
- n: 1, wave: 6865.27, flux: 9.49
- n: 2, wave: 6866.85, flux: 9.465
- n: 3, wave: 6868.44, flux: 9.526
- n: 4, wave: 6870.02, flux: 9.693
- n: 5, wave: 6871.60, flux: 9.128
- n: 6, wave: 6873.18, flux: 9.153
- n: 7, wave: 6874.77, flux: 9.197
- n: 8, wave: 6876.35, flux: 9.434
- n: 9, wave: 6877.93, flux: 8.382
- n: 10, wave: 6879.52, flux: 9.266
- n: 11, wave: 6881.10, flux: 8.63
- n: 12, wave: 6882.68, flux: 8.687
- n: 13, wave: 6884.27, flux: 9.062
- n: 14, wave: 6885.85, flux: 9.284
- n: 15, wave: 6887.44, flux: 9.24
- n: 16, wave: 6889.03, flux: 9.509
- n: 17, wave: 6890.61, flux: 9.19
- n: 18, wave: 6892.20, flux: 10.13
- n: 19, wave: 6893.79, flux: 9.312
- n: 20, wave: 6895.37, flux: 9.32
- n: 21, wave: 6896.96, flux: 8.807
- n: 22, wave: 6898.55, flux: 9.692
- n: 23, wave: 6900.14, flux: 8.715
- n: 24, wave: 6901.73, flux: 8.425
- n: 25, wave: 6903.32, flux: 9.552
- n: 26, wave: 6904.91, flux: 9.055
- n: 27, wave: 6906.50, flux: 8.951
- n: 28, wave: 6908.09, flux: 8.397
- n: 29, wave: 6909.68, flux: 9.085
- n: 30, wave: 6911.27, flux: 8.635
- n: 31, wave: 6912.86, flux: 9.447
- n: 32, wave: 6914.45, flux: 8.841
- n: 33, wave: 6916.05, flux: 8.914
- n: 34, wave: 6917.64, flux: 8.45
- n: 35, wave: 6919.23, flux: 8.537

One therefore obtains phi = 18.8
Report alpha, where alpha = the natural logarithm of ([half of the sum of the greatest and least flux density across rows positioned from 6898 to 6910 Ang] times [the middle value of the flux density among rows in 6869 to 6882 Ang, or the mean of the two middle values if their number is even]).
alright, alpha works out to 4.42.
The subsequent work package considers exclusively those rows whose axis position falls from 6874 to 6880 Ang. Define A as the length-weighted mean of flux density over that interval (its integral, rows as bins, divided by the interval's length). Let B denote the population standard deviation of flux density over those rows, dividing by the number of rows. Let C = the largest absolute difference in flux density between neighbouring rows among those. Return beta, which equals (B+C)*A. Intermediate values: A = 9.1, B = 0.41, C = 1.1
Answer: 13.2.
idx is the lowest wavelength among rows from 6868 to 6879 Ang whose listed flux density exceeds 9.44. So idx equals 6868.44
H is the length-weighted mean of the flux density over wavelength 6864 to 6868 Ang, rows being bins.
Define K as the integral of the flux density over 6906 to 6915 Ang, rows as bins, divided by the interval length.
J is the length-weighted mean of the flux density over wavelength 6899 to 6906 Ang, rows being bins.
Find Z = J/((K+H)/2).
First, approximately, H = 9.38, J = 9.0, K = 8.90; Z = 0.98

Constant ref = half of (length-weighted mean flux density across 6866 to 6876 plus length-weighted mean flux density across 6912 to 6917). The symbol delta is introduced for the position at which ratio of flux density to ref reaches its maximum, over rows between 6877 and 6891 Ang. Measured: 6889.03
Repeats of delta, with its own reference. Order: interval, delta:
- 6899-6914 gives 6903.32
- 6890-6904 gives 6892.20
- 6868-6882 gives 6870.02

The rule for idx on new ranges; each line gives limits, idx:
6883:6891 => 6889.03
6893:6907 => 6898.55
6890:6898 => 6892.20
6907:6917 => 6912.86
